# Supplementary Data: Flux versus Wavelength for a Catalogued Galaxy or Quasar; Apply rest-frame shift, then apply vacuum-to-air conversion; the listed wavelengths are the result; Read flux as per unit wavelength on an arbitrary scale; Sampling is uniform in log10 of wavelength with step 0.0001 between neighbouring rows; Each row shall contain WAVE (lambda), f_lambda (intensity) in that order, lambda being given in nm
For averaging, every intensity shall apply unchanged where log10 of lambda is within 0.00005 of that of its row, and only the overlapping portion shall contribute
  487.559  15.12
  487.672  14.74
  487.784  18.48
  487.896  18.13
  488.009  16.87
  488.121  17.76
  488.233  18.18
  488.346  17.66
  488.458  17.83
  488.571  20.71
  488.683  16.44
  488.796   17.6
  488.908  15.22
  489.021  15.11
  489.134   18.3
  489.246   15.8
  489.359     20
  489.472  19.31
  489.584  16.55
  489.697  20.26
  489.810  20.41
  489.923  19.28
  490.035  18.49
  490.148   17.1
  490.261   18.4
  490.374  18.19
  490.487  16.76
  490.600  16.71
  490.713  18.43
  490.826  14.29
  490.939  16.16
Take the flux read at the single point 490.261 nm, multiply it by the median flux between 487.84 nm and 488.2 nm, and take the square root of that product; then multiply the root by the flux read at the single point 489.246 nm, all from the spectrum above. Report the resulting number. 286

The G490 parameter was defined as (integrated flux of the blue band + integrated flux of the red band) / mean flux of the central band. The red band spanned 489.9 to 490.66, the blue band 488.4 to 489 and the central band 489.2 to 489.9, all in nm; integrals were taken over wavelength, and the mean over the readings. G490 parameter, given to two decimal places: 1.28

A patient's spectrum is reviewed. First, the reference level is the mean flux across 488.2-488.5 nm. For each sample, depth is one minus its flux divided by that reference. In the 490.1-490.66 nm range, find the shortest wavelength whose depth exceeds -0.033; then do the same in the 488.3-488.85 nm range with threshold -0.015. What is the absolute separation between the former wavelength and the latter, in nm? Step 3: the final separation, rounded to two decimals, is 1.80 nm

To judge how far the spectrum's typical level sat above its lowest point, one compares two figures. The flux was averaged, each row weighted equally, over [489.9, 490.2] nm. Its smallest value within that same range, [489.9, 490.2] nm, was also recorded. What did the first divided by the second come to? 1.07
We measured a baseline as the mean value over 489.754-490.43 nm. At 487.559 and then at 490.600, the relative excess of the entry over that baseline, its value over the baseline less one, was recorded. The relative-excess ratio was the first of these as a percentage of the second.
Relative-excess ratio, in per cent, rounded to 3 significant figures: 182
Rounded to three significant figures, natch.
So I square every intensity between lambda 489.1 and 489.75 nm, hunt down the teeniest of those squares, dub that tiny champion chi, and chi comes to 250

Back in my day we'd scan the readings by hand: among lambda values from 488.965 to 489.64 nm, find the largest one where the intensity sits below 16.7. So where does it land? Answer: 489.584 nm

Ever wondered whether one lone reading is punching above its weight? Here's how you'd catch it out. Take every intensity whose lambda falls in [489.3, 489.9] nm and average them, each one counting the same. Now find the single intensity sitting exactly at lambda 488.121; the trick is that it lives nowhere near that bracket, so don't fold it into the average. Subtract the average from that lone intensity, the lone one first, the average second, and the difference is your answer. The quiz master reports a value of -1.5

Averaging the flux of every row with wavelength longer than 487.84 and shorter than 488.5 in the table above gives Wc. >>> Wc 17.7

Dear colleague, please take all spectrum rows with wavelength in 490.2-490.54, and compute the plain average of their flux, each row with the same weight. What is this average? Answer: 17.8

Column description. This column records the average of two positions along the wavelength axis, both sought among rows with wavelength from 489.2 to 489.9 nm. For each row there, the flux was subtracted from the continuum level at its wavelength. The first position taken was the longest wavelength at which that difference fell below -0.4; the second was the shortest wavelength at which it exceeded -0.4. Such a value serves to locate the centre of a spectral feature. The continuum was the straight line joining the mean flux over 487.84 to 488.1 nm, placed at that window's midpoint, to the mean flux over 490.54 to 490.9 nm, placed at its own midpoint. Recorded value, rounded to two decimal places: 489.53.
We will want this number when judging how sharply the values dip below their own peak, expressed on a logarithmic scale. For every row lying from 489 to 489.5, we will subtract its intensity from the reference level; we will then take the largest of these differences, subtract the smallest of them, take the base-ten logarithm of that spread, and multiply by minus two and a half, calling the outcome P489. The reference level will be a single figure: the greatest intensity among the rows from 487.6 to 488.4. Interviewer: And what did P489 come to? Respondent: -1.72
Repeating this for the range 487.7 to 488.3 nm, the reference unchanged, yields -0.52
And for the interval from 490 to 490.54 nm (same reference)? -0.60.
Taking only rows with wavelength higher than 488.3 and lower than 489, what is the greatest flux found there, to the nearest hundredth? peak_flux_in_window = 20.71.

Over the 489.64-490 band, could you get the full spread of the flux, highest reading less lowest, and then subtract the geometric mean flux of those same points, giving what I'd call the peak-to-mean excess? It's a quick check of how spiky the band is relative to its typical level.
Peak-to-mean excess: -19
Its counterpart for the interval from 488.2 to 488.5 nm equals -17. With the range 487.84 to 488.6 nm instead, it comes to -14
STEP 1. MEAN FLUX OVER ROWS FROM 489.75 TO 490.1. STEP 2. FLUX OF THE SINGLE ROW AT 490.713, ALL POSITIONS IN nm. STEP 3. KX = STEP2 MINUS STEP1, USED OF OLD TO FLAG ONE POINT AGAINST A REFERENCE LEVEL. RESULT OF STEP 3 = -1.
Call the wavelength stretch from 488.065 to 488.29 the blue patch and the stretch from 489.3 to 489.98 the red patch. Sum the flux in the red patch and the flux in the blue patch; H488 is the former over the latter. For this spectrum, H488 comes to 3.2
